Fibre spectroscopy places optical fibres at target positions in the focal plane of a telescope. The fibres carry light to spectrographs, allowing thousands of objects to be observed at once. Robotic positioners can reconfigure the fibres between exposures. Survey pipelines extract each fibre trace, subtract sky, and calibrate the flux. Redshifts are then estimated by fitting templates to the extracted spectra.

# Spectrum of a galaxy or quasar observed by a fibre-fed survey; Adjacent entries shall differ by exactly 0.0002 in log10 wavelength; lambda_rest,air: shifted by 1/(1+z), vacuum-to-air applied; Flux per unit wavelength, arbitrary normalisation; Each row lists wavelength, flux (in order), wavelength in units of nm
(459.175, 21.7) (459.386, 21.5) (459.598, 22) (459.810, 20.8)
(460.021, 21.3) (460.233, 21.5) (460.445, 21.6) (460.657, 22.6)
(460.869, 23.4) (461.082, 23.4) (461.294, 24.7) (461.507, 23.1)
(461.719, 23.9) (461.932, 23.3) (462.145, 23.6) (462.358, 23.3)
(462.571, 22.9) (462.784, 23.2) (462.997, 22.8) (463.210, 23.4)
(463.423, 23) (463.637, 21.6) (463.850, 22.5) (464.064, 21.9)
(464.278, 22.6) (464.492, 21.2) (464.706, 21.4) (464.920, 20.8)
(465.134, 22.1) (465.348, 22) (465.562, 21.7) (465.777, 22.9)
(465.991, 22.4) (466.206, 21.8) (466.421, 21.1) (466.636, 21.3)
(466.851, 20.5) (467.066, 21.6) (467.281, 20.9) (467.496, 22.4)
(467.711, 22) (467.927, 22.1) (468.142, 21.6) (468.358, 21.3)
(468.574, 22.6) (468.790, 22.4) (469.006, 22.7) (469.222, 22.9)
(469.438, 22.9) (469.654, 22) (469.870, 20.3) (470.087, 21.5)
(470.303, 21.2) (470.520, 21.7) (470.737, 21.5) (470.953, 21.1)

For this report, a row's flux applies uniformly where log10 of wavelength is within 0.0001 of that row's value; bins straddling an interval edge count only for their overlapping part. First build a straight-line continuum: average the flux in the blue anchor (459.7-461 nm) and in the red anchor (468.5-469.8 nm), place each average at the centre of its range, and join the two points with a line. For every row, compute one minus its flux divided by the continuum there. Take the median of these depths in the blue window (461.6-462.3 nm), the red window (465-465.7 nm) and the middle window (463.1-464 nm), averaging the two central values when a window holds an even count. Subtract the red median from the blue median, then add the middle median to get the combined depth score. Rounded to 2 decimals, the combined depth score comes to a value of -0.11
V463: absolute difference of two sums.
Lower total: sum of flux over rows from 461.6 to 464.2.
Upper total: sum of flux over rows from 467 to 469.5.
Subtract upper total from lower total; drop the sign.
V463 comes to 10.0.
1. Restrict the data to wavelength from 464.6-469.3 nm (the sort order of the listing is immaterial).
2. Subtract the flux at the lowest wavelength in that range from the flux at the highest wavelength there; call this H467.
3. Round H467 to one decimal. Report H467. 1.5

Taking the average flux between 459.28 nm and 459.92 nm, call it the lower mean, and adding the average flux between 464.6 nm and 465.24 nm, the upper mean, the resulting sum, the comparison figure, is 42.9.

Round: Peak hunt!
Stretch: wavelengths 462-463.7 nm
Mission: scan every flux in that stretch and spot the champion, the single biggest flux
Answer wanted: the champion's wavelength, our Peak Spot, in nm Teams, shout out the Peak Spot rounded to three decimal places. 462.145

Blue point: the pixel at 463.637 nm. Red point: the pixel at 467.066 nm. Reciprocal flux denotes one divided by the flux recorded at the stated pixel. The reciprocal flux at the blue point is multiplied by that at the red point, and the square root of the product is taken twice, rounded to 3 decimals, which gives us 0.215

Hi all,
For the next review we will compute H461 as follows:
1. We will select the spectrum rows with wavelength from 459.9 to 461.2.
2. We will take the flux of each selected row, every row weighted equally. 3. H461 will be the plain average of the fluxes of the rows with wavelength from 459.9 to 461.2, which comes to 22.3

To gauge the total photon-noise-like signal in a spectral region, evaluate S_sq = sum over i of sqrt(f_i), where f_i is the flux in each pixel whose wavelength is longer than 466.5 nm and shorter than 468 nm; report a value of 32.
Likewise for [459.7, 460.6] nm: 18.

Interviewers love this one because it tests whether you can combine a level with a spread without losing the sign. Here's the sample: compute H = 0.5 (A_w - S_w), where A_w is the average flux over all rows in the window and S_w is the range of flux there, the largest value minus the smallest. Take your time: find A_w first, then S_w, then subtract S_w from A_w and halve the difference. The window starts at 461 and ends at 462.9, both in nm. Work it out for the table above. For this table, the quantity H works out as 10.8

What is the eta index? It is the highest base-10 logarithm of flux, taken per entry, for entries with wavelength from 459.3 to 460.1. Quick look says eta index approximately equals 1.34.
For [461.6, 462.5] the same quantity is 1.38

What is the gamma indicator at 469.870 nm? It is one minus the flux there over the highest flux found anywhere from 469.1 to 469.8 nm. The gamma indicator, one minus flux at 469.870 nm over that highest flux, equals 0.11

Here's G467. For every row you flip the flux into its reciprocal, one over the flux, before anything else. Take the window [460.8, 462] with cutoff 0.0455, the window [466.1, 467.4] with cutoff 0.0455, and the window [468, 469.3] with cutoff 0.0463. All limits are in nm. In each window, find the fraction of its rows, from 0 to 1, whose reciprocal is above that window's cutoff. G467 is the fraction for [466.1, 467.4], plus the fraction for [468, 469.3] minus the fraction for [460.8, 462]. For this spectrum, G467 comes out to 1.2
